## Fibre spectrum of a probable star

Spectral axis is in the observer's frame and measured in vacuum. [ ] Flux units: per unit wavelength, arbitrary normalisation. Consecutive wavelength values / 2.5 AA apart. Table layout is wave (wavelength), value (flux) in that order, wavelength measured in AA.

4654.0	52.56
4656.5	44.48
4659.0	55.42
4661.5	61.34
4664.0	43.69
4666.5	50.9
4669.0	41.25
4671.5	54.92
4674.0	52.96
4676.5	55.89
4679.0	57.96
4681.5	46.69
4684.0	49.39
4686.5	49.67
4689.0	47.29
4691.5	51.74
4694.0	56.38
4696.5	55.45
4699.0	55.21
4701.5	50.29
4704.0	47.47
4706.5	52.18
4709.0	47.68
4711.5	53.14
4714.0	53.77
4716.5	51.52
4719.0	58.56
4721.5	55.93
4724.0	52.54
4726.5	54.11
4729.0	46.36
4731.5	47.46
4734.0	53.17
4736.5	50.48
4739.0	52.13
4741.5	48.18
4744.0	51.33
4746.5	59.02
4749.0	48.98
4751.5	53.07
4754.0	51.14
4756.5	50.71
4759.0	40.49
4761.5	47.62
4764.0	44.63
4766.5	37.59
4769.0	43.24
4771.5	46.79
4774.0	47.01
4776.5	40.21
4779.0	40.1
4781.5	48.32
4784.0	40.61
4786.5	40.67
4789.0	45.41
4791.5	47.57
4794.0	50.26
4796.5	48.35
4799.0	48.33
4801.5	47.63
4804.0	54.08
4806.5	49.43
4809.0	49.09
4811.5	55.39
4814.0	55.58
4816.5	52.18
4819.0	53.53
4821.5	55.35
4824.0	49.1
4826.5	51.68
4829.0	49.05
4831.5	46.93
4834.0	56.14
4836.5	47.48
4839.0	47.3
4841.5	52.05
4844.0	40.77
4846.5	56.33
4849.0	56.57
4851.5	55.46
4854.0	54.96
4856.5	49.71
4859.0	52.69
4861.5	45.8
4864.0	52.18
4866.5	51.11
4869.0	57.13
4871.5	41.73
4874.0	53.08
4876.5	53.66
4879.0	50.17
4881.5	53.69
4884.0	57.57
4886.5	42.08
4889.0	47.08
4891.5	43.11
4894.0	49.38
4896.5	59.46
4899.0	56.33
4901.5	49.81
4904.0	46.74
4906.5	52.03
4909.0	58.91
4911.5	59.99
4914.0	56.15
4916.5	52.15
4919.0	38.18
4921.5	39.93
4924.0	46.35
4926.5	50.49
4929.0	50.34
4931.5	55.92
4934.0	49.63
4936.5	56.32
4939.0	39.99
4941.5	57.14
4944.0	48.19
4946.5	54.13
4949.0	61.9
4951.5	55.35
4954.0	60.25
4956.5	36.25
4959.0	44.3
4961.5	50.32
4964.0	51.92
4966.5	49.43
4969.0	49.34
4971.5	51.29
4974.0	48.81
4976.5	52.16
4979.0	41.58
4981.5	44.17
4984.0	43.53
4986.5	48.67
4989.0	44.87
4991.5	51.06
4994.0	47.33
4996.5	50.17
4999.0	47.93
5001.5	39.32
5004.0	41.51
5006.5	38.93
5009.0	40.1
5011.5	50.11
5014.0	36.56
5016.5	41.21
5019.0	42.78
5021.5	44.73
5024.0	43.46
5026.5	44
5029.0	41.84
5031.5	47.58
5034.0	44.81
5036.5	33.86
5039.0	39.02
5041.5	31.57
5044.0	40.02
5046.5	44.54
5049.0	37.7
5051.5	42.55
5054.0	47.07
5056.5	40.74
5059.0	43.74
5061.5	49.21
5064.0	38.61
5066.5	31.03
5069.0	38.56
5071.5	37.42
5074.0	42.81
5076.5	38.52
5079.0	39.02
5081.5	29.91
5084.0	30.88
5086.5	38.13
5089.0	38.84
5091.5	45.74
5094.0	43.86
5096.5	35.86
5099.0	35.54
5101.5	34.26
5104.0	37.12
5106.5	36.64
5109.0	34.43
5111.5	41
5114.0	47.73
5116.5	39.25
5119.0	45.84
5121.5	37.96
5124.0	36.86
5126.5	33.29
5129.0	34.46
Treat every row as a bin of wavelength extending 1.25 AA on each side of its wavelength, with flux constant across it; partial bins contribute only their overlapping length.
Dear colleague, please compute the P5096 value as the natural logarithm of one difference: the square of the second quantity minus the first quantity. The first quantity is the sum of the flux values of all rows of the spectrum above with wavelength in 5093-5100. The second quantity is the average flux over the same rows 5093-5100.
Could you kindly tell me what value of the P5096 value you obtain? 7.2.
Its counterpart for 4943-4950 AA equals 7.9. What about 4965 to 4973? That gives 7.8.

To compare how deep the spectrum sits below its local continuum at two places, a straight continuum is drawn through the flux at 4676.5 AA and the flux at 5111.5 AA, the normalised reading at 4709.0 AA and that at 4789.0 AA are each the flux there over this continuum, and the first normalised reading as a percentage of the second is 100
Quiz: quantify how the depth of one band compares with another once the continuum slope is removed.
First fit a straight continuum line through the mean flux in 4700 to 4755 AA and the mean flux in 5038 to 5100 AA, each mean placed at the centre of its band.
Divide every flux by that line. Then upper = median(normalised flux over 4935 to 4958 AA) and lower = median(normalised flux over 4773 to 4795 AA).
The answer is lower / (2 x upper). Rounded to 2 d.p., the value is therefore 0.36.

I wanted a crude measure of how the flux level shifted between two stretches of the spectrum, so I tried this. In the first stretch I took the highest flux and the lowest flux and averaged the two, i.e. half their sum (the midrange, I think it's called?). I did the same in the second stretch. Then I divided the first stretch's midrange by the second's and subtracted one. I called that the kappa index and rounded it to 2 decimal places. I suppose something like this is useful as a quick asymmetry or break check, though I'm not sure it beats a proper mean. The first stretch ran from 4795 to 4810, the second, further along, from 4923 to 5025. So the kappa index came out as 0.04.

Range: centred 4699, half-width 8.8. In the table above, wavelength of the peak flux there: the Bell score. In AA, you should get 4694.0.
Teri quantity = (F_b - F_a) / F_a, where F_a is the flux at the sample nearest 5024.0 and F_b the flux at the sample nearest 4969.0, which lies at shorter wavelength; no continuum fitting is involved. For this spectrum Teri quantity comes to 0.14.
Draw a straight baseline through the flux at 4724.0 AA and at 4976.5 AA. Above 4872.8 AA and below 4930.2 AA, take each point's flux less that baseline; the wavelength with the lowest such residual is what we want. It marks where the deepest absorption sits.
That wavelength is 4919.0 AA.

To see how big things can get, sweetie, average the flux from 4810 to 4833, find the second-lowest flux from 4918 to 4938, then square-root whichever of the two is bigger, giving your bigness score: 7.22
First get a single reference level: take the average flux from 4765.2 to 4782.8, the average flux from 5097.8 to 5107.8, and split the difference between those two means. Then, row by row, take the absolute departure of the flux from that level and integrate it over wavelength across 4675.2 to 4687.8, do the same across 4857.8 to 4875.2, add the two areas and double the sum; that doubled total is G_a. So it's 690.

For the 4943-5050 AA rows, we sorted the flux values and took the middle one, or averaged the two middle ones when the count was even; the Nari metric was 45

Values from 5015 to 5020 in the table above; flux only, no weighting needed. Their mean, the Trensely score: 42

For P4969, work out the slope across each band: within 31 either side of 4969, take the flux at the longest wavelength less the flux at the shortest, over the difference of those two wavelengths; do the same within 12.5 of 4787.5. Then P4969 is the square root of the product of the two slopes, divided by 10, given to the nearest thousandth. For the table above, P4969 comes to 0.022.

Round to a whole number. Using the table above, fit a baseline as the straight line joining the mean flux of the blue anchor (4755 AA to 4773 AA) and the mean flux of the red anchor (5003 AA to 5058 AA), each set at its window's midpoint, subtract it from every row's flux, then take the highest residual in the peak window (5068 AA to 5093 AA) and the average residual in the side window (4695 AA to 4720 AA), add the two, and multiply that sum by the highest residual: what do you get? 59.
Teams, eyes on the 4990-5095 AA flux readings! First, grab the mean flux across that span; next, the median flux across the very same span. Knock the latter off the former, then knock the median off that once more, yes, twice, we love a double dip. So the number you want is -41.4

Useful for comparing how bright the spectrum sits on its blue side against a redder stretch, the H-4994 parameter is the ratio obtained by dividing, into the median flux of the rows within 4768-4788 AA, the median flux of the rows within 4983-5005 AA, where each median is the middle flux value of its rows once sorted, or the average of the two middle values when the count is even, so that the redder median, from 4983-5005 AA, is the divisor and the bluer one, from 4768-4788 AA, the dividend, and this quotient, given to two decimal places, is 0.89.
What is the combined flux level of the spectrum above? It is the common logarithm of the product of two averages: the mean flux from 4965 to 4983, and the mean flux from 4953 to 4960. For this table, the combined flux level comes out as 3.35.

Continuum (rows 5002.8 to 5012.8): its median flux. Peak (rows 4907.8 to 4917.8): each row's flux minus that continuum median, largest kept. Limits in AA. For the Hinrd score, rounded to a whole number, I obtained 19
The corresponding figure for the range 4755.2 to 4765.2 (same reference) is 10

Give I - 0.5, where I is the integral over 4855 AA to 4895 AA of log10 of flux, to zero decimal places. 67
